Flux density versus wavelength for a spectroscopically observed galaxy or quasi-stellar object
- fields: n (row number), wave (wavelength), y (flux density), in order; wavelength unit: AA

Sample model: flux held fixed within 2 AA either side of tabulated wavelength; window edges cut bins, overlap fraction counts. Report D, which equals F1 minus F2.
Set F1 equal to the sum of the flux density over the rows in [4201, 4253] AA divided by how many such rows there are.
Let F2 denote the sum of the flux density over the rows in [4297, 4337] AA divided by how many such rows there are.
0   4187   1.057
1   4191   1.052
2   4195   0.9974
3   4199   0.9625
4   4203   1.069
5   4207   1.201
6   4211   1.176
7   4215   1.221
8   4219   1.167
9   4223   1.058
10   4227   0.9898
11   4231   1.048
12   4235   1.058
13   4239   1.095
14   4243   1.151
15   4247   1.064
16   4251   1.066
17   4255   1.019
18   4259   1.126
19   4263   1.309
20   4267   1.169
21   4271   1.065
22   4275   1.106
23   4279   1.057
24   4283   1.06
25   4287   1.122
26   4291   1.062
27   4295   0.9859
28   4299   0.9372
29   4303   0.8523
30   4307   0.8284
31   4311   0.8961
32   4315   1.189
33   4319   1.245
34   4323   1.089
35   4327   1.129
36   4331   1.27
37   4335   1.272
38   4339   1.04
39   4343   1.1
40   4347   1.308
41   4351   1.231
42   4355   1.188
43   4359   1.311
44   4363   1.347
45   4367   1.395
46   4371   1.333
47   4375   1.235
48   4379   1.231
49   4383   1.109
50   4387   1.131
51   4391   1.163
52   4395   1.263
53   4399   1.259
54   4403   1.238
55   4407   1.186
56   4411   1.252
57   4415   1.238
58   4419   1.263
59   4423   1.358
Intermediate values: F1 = 1.10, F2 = 1.07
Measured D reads 0.03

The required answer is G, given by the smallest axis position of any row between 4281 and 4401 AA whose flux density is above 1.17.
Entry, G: 4315 AA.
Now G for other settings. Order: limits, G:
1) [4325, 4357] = 4331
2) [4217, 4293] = 4263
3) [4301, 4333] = 4315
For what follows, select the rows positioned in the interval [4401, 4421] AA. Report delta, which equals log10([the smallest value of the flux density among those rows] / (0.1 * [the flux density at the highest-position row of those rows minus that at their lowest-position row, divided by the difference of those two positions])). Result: 3.88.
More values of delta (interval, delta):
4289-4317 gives 3.19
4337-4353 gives 2.82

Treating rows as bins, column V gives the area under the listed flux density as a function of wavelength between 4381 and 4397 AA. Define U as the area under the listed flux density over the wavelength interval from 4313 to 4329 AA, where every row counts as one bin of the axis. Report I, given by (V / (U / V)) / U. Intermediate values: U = 18.6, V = 18.7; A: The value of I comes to 1.01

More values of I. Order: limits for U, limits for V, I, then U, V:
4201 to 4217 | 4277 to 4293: 0.85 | 18.7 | 17.2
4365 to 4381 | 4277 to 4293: 0.69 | 20.8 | 17.2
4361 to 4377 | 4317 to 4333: 0.79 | 21.2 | 18.9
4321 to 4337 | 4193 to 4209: 0.79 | 19.0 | 16.9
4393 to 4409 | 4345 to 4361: 1.04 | 19.8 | 20.2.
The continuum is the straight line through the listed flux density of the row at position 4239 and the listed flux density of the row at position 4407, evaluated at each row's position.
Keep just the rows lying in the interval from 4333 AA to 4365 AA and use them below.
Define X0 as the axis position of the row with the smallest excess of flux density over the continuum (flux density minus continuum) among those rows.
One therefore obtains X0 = 4339 AA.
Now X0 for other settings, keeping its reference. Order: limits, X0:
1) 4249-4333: 4307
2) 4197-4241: 4199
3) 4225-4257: 4227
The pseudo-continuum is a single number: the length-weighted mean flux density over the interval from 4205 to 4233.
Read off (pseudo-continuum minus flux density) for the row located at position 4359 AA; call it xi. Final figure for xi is -0.19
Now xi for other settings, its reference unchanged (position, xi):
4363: -0.22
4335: -0.15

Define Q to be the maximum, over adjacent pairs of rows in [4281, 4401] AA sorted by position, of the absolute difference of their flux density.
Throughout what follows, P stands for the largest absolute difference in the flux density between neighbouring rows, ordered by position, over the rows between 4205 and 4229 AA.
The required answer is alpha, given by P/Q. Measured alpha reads 0.4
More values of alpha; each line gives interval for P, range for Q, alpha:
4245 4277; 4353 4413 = 1.5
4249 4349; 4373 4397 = 2.4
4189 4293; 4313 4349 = 0.8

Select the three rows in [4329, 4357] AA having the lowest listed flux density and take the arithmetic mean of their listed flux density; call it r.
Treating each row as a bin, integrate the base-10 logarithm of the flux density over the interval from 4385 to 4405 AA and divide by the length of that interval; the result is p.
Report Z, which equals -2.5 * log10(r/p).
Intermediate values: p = 0.083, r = 1.11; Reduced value -2.82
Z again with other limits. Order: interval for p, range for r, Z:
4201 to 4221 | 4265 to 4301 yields -2.94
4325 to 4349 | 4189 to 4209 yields -2.85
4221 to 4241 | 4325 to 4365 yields -4.30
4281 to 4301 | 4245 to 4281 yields -4.73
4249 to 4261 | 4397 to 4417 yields -4.05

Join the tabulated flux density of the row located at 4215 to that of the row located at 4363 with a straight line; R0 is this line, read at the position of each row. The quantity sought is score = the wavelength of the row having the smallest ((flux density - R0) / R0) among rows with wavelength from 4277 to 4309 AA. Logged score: 4307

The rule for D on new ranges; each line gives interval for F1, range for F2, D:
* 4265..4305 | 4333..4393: -0.18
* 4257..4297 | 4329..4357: -0.10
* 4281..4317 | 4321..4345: -0.16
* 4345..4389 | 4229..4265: 0.15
